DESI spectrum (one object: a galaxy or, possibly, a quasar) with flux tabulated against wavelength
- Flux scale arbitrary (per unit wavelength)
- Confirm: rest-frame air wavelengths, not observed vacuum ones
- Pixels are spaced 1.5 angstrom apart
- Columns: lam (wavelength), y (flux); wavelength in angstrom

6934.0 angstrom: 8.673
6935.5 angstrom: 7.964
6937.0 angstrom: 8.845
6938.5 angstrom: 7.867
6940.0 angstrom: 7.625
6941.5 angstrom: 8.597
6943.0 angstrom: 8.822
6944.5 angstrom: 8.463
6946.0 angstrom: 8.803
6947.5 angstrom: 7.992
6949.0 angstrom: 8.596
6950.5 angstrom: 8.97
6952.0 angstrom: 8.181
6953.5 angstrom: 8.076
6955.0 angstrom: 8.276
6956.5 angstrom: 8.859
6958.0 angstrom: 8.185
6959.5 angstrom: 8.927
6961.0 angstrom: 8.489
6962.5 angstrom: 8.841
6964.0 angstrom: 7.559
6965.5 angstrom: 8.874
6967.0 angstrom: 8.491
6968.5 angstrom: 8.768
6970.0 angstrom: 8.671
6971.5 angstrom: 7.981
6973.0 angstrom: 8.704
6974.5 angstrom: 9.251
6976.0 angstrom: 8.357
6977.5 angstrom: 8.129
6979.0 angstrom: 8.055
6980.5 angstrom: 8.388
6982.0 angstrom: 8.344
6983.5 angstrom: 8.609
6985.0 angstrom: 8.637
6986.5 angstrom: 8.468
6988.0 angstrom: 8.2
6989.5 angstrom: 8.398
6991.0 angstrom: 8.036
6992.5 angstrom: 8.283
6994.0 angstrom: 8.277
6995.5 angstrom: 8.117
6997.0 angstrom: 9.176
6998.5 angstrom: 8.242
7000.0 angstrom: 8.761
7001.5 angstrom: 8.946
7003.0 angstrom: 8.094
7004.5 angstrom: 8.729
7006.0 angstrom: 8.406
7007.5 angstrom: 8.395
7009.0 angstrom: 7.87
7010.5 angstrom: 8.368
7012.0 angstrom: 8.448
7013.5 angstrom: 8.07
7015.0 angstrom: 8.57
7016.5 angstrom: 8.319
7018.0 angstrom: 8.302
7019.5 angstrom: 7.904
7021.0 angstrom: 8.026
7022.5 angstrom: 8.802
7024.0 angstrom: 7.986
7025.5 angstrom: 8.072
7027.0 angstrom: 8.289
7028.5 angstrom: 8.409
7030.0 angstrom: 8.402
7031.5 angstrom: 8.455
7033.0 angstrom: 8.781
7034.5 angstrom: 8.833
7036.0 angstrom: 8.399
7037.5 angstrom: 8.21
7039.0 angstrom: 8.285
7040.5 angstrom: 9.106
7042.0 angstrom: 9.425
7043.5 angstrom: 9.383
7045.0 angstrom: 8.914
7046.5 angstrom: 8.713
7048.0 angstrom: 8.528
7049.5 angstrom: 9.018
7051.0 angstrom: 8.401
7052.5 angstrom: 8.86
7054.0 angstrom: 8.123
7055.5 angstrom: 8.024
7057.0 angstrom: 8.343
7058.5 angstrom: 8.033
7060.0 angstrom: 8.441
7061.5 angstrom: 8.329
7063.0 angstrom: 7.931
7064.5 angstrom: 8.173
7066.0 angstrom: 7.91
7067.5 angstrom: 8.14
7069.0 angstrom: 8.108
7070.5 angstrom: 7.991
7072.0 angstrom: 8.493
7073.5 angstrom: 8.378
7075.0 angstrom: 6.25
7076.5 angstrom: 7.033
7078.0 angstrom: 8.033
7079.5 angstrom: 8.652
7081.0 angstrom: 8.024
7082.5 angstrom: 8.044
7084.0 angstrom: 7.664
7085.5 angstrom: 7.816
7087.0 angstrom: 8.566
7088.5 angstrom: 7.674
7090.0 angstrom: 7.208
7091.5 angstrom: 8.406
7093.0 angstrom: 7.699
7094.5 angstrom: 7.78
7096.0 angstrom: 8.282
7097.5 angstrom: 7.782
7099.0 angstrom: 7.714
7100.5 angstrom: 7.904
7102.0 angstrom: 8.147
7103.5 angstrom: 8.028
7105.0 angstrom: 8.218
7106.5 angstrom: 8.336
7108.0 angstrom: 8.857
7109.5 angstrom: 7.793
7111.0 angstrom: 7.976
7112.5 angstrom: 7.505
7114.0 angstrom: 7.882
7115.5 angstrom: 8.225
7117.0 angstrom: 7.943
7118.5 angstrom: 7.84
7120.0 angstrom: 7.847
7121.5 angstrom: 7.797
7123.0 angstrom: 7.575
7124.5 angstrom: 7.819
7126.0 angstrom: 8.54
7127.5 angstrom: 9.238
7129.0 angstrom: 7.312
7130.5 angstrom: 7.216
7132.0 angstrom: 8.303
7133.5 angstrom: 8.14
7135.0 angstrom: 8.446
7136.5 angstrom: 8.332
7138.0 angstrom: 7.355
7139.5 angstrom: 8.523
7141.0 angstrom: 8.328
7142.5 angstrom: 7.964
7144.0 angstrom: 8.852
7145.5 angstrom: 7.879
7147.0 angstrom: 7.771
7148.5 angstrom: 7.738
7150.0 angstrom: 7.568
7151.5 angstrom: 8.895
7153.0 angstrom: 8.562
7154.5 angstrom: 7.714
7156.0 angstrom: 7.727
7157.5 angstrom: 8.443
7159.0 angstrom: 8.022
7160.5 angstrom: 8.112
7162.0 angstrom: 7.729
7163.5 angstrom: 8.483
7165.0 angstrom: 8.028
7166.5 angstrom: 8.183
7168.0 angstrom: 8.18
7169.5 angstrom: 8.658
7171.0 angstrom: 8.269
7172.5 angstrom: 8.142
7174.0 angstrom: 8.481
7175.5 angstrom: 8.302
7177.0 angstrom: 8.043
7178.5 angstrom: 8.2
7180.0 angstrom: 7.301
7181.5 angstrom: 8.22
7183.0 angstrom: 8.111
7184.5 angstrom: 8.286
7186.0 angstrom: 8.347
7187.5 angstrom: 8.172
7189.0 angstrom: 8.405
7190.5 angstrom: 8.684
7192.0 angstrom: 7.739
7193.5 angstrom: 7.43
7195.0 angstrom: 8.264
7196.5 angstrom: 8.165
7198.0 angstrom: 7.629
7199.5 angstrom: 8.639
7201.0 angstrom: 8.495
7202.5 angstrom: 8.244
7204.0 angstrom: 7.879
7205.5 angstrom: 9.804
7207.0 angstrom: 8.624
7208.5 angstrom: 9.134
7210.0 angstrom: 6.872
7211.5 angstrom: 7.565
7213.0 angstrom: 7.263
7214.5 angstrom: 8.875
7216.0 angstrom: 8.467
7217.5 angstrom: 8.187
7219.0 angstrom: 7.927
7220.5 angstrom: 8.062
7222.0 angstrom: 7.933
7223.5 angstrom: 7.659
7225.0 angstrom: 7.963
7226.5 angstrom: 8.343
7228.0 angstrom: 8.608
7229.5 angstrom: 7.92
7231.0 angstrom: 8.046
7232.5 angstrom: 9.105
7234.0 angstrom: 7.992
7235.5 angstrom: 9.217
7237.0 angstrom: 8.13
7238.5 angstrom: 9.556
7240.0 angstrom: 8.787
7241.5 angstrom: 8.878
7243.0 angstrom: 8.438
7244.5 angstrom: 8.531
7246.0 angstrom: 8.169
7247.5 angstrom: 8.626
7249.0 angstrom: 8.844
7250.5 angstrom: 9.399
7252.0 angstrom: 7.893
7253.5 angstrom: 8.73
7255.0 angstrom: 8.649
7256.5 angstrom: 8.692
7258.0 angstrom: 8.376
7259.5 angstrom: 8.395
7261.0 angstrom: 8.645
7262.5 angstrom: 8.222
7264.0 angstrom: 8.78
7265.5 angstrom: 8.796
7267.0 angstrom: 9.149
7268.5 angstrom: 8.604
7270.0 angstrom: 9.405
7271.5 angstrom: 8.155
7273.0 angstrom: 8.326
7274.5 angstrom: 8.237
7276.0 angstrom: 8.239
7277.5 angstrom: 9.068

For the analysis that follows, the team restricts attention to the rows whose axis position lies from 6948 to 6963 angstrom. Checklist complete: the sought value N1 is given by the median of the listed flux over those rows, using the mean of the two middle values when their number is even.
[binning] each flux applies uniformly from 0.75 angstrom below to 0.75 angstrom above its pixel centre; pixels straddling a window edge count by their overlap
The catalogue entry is 8.54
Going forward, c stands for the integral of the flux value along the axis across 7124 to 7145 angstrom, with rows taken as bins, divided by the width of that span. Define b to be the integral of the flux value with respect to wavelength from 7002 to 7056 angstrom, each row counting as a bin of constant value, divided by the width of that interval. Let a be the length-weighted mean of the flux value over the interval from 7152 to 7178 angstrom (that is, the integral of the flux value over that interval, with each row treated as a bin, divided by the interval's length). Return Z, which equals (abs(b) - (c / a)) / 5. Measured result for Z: 1.50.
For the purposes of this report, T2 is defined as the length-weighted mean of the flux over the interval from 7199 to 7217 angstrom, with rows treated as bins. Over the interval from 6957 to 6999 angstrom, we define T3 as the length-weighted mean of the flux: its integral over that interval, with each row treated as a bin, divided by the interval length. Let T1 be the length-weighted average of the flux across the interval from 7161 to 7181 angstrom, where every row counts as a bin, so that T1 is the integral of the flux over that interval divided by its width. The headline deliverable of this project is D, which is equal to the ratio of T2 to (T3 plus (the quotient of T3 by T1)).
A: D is 0.877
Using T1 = 8.15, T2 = 8.32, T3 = 8.45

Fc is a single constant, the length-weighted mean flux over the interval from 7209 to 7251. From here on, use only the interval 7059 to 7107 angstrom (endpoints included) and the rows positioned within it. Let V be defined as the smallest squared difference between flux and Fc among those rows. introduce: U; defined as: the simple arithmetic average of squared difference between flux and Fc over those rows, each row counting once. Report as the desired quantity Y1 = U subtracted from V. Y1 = -0.35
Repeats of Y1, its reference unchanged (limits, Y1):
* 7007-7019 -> -0.04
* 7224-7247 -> -0.27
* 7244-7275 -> -0.22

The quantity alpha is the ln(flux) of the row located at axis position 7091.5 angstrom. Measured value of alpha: 2.13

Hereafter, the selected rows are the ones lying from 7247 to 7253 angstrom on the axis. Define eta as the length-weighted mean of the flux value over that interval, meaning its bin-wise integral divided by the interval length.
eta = 8.7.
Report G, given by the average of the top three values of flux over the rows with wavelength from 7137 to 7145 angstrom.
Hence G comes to 8.57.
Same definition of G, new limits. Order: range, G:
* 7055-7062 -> 8.37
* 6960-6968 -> 8.74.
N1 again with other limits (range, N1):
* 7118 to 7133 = 7.83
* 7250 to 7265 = 8.65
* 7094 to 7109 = 8.09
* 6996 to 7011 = 8.40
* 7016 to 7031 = 8.30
